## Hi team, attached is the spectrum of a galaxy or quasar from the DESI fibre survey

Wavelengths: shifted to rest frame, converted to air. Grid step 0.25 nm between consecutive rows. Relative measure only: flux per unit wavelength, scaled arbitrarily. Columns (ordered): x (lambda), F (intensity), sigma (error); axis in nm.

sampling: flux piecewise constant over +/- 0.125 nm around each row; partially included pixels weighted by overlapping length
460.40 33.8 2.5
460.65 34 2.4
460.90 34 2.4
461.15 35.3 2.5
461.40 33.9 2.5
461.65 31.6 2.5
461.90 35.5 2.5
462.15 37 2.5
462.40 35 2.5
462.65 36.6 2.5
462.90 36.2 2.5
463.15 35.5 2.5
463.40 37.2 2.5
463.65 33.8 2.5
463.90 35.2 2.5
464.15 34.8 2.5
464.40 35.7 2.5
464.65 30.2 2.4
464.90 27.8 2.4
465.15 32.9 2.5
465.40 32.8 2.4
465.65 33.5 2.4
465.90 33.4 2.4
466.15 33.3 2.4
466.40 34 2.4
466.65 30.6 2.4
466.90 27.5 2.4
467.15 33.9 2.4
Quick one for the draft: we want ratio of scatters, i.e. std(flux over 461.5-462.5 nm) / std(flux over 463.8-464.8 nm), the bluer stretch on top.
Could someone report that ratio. 0.9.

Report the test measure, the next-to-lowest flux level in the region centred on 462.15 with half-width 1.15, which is 33.9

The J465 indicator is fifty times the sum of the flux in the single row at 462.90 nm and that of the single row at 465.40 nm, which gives 3450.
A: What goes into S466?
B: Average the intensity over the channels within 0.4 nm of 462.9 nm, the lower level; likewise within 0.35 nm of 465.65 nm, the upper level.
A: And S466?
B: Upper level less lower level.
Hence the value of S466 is -2.9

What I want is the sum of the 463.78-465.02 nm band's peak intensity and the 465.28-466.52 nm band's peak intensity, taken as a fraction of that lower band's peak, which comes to 1.95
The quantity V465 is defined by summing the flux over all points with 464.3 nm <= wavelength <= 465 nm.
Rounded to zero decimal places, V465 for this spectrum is 94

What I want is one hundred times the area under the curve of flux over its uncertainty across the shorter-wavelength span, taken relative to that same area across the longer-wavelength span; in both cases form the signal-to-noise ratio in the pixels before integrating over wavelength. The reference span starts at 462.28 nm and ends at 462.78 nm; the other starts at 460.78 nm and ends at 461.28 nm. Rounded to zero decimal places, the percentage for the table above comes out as 99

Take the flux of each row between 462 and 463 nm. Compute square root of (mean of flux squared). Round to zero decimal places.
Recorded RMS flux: 36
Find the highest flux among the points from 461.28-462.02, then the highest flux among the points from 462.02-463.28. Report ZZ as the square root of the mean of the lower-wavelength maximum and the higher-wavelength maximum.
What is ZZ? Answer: 6.02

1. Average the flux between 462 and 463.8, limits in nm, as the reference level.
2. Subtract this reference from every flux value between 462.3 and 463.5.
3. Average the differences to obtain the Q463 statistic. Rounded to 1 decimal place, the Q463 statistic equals 0.2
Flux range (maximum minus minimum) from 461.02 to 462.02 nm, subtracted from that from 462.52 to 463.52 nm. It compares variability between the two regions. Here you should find -2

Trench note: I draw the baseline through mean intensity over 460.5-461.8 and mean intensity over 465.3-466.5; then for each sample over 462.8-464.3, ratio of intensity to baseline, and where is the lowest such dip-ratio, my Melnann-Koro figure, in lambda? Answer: 463.65 nm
